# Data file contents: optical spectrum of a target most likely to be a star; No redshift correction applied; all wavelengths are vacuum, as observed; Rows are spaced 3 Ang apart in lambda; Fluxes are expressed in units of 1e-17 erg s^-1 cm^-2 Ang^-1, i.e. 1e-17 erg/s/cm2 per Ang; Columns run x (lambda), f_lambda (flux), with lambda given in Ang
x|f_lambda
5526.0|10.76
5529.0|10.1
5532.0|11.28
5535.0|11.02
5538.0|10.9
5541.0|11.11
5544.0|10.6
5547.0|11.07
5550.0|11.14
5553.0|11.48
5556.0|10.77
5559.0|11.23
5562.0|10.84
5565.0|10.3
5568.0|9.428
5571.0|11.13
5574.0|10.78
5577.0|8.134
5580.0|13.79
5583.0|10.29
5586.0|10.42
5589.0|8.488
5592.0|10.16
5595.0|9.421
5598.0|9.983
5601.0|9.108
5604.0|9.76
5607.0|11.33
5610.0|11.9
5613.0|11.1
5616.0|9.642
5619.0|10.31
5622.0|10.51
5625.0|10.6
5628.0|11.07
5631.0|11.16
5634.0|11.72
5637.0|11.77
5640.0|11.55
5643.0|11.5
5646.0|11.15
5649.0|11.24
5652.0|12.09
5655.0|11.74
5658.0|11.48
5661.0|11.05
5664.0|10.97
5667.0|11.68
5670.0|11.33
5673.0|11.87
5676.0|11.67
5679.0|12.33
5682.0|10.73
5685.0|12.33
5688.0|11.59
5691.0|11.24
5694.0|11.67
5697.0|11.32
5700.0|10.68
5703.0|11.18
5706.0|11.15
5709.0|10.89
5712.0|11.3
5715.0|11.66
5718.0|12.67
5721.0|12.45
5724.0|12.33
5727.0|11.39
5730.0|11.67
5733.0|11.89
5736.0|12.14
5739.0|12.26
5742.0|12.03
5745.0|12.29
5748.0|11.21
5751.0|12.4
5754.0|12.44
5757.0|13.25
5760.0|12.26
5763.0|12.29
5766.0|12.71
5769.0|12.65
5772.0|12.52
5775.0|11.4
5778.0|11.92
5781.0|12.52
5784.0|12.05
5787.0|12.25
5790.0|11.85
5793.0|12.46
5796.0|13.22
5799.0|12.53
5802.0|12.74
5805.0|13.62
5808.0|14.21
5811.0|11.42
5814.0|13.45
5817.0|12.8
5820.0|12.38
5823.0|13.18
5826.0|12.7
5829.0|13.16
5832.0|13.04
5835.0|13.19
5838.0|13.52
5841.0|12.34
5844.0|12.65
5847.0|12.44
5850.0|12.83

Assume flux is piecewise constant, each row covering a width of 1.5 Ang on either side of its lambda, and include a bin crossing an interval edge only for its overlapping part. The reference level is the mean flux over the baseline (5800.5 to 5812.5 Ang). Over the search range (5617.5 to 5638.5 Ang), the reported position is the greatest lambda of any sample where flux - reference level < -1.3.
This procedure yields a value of 5631.0 Ang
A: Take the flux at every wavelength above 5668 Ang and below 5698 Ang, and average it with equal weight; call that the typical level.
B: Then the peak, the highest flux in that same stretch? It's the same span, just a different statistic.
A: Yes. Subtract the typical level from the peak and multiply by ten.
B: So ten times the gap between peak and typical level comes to 7.2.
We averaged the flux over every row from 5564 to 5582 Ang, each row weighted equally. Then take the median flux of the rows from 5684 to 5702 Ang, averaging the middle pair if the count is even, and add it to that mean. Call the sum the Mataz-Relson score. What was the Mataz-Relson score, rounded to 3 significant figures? 22.0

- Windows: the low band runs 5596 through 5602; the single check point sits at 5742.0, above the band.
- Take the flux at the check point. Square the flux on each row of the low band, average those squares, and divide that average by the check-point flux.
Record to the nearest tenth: 7.6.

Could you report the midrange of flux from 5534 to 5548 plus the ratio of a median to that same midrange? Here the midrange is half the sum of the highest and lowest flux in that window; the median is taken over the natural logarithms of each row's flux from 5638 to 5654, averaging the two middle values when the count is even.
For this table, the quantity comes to 11.1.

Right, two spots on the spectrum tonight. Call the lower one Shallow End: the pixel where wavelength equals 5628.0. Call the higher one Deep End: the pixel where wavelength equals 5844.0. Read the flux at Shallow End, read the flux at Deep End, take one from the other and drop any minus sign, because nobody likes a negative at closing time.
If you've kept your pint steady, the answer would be 1.6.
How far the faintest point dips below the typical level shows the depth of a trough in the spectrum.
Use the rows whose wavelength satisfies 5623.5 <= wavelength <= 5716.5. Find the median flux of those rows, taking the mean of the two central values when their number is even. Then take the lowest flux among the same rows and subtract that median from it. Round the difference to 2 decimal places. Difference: -0.73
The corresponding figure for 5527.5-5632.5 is -2.64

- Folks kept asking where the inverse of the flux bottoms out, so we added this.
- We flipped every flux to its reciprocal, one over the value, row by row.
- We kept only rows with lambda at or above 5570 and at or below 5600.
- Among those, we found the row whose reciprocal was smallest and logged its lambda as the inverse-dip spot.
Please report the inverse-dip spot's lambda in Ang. 5580.0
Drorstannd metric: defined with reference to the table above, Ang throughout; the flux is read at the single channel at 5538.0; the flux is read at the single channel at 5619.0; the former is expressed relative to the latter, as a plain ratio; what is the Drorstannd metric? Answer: 1.06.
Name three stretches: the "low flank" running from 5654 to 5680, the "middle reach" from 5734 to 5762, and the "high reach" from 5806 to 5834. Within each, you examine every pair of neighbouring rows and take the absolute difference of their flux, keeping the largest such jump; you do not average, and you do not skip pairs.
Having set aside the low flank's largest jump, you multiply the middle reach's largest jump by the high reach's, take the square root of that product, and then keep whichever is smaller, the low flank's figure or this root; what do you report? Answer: 0.71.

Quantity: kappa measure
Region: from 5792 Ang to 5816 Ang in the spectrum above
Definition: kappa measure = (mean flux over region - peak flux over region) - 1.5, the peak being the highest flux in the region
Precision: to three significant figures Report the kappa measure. -2.75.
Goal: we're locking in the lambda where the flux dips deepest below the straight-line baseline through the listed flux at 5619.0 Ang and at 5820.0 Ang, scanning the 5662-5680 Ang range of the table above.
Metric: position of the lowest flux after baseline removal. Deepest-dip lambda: 5664.0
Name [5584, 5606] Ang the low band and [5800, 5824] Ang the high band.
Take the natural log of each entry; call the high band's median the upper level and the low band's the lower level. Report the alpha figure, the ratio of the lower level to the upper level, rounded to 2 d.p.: 0.89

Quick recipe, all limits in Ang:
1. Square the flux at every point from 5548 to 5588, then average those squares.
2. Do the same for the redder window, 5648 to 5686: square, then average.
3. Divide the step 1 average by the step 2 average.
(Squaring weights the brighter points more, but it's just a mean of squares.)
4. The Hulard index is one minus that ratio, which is 0.13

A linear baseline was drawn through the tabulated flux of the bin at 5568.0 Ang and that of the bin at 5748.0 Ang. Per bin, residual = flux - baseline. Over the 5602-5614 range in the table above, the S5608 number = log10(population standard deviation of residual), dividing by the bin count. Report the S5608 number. -0.12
